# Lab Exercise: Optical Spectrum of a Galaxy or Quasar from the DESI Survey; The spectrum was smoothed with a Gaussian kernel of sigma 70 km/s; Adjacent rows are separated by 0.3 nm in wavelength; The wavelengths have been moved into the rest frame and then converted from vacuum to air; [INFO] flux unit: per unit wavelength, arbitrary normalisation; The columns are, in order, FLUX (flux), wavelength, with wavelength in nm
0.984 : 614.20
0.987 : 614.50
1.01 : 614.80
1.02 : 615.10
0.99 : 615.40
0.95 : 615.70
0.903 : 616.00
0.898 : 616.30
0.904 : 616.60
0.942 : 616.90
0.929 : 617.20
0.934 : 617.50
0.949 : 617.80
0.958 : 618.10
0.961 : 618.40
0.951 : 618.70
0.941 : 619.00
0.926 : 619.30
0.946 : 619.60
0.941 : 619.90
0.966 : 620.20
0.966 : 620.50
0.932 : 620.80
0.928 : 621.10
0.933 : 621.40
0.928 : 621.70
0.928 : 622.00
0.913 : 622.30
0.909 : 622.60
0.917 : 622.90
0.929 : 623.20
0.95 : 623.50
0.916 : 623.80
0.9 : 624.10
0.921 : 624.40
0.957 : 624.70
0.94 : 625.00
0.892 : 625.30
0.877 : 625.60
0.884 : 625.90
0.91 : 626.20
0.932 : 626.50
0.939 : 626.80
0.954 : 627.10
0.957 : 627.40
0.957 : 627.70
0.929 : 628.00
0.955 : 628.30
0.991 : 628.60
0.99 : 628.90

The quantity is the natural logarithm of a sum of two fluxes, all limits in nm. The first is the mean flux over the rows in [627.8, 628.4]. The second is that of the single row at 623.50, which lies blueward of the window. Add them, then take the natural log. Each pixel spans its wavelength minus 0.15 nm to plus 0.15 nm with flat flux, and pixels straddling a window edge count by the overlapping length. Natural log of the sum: 0.638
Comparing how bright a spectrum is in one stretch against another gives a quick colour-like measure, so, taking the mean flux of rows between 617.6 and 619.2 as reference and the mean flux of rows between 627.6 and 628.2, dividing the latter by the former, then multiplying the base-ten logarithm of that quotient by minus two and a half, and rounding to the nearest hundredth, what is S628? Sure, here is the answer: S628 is 0.01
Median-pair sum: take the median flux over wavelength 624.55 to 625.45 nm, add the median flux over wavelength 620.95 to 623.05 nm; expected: 1.87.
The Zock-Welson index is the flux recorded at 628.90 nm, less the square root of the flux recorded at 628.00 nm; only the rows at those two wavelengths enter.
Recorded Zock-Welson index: 0.026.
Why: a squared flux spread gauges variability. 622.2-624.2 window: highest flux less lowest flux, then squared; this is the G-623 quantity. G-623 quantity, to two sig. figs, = 0.0025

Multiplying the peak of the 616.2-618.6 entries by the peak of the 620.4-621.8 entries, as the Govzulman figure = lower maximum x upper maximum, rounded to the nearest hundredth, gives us 0.93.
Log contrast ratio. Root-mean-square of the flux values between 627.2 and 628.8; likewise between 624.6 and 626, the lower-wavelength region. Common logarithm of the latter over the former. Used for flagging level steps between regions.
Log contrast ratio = -0.022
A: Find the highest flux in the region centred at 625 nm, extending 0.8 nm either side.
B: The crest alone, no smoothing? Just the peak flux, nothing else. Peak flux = 0.957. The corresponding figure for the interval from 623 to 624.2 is 0.95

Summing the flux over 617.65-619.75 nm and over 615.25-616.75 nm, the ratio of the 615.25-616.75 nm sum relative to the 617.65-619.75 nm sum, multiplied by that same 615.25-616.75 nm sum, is 3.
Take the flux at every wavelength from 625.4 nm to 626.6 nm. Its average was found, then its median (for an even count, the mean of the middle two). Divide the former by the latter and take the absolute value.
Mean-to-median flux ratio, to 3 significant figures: 1.00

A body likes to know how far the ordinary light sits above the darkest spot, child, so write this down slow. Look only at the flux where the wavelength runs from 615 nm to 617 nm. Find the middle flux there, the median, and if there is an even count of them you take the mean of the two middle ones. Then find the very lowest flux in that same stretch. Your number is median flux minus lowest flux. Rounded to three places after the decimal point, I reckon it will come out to 0.044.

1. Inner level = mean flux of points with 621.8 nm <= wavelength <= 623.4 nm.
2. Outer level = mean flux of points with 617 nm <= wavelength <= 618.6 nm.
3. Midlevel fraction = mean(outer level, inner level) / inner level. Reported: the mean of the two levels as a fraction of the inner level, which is 1.01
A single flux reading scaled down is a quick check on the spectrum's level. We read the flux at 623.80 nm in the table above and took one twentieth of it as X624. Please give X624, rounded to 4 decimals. 0.0458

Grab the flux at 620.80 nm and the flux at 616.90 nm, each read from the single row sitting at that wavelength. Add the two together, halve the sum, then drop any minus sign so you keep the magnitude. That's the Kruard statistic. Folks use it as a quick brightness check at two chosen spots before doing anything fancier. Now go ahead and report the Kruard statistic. 0.937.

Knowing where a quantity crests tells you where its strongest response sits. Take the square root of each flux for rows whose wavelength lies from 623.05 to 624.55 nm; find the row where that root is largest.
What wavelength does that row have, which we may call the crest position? 623.50 nm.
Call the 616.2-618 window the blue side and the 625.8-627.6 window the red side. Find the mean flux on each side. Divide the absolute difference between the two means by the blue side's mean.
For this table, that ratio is 0.004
